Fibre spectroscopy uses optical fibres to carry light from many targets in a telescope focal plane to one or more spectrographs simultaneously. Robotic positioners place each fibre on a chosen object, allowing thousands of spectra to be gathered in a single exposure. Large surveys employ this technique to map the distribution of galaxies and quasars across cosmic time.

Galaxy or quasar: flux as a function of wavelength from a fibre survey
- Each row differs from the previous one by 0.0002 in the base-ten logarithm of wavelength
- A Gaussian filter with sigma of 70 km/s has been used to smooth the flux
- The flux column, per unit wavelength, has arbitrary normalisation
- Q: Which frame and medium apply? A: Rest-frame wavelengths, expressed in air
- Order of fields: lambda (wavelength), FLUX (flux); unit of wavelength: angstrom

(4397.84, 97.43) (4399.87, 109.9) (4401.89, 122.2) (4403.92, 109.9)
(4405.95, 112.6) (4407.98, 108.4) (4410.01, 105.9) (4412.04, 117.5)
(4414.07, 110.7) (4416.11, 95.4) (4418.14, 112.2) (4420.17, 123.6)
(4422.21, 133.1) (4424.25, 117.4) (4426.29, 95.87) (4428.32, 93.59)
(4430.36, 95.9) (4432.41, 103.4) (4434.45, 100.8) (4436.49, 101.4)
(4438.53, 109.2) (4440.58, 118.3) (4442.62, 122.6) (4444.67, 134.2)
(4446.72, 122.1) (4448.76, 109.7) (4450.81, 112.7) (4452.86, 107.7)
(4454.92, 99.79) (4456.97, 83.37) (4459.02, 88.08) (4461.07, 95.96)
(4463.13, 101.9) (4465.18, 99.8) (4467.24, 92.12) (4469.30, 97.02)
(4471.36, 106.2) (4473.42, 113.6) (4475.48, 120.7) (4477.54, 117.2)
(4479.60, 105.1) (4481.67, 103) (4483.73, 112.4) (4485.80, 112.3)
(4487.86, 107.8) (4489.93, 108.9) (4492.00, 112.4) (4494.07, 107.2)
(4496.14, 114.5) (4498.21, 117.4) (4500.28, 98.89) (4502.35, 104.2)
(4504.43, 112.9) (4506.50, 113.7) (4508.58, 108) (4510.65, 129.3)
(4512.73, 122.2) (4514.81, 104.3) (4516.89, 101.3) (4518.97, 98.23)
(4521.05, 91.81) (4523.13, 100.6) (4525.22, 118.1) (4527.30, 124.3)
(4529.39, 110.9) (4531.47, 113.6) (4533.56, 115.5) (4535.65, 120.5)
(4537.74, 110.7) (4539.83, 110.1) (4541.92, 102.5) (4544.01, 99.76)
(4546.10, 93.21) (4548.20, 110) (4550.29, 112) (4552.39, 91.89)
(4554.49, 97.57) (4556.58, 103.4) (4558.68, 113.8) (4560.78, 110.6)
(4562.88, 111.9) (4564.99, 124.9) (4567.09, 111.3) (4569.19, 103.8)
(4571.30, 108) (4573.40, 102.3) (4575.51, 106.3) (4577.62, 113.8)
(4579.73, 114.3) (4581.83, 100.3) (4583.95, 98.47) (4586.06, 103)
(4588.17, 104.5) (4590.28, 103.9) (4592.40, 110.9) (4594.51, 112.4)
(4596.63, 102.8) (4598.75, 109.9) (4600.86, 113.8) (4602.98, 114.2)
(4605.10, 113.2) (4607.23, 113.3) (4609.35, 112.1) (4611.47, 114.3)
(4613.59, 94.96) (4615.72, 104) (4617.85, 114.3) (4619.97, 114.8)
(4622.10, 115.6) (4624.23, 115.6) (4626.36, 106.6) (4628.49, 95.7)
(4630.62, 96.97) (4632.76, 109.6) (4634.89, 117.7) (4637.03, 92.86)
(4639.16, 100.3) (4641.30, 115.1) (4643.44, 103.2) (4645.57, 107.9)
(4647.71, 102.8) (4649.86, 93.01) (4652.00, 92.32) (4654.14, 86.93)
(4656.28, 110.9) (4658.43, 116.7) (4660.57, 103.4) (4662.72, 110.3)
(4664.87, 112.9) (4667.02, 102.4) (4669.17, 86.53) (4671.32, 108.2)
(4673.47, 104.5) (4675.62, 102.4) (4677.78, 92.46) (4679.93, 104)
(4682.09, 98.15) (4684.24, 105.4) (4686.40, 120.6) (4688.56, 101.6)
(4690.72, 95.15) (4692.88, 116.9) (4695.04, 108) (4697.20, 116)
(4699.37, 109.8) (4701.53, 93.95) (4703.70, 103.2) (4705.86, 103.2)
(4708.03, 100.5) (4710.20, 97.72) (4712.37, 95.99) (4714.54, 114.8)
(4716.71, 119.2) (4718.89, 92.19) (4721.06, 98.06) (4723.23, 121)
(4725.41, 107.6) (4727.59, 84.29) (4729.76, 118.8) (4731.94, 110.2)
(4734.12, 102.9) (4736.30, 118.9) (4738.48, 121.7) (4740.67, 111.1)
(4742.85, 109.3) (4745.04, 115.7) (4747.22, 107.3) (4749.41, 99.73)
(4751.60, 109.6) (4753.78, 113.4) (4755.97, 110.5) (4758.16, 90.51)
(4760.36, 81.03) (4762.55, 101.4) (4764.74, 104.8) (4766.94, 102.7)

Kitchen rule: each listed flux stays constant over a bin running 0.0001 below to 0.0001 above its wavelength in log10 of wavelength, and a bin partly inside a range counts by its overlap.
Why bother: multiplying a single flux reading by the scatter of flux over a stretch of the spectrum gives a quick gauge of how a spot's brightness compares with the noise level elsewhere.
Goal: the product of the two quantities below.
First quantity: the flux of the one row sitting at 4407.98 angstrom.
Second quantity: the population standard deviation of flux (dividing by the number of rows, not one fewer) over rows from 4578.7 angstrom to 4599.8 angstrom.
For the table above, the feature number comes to 557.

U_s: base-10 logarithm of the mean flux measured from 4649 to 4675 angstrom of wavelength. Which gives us 2.01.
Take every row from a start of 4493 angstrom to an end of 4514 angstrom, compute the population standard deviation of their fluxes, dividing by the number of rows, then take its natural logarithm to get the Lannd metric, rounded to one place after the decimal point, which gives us 2.1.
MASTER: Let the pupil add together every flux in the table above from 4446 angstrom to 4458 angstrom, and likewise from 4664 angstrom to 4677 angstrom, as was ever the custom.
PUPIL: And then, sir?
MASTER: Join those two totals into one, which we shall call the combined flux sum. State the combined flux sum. 1252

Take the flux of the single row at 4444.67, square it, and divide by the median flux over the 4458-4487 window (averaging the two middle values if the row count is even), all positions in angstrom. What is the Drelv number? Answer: 173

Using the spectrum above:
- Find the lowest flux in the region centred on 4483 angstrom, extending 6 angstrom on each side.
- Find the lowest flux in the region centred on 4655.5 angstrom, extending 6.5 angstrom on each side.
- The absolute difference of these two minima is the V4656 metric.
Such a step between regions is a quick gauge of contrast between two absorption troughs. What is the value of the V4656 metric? 16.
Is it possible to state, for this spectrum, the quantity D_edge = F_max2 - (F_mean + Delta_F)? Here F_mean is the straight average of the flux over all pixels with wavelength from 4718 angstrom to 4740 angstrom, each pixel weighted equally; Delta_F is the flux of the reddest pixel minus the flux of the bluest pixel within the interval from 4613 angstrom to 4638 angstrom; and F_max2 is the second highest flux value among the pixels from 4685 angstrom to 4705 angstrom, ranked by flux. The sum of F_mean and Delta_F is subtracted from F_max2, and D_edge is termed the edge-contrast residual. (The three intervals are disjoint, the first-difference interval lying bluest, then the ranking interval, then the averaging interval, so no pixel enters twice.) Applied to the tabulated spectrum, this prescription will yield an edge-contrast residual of 11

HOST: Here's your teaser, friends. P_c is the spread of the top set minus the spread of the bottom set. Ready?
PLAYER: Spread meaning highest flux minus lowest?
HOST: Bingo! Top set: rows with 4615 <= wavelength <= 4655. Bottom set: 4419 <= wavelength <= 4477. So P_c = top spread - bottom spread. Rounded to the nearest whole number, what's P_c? -20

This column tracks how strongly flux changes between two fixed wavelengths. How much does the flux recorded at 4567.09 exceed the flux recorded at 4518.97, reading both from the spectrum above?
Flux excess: 13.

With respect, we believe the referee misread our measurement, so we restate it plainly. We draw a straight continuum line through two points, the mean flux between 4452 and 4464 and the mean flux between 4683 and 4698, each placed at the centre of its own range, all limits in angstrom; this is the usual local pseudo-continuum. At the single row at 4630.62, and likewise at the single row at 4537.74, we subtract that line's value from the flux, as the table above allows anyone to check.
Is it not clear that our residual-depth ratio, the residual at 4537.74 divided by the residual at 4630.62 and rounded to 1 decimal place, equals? -1.2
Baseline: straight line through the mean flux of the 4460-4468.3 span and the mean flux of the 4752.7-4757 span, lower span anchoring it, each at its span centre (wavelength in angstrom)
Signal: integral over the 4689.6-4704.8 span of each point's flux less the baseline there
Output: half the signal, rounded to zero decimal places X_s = -22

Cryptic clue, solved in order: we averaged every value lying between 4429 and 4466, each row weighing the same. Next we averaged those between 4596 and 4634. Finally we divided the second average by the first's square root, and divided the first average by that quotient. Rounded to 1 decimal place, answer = 10.0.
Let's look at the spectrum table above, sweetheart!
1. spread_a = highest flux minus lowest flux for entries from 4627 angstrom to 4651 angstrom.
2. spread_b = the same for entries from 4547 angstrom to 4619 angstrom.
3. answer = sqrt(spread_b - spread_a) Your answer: 2.9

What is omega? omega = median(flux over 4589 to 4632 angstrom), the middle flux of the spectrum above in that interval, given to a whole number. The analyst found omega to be 112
